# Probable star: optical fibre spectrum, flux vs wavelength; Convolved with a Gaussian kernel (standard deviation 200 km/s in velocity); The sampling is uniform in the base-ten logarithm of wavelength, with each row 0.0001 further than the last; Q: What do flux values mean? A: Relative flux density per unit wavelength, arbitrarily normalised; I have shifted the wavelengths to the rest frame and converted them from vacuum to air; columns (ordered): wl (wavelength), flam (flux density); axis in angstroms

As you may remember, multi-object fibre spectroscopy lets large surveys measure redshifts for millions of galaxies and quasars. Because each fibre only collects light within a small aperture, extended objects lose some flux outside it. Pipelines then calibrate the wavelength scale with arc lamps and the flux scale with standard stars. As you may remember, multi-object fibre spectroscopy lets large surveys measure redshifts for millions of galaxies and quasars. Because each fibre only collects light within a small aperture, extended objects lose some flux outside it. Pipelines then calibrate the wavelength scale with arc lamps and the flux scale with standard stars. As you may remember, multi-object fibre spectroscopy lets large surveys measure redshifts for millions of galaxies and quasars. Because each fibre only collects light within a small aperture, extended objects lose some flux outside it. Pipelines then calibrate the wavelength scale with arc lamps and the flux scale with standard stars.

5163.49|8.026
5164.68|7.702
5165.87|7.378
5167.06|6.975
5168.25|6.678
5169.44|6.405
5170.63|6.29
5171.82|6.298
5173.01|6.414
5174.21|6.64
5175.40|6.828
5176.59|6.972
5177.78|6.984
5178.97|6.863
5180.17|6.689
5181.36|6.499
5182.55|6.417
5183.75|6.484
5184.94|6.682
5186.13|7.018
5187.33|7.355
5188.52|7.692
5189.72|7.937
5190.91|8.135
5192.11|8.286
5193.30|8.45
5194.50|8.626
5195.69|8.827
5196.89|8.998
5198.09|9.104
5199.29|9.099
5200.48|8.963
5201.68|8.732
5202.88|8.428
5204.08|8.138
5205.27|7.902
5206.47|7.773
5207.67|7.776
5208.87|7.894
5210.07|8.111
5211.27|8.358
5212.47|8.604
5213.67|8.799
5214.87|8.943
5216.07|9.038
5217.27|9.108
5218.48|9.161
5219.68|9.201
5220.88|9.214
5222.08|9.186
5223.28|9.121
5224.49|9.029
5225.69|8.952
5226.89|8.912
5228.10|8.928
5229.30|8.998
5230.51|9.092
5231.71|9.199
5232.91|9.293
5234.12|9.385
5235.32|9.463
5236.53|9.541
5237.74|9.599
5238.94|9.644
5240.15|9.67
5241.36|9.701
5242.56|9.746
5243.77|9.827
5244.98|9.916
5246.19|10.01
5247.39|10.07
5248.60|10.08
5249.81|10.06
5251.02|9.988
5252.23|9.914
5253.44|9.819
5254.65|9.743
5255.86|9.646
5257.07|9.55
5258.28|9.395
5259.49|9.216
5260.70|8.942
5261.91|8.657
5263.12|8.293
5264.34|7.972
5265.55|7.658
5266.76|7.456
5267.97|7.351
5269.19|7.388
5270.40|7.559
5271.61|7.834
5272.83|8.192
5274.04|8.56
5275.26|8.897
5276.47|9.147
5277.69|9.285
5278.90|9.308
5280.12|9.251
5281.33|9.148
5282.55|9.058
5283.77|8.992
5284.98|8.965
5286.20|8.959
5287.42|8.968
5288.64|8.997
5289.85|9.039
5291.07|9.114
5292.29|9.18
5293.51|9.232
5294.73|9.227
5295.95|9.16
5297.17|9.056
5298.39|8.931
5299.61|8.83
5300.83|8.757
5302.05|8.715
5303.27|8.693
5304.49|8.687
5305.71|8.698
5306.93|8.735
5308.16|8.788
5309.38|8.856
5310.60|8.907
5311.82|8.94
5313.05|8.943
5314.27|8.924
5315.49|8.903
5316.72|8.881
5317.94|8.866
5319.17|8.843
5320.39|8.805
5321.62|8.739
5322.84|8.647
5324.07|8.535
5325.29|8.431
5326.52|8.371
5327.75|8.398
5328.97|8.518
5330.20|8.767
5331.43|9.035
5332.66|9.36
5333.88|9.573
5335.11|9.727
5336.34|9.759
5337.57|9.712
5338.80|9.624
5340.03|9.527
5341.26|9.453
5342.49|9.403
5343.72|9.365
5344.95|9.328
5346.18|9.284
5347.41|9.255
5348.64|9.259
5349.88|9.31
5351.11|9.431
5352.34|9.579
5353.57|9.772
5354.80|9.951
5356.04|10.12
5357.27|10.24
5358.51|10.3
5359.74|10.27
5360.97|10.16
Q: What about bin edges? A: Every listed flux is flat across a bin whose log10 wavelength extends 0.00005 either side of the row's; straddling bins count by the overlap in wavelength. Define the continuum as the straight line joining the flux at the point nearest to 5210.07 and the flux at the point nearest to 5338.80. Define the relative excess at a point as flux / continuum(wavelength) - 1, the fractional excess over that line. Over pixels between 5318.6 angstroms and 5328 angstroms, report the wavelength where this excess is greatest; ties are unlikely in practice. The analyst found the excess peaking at 5319.17 angstroms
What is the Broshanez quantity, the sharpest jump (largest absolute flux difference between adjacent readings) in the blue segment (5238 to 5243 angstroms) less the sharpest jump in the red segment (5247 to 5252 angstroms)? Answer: -0.03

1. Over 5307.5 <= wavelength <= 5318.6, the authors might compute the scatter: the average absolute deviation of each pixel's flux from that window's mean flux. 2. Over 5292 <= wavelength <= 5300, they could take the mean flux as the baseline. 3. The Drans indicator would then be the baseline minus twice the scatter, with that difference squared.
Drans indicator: 81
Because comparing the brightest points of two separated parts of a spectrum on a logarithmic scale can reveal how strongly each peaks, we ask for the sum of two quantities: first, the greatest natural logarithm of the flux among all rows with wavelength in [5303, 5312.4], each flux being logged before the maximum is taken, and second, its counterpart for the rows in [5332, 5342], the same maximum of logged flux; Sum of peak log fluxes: 4.47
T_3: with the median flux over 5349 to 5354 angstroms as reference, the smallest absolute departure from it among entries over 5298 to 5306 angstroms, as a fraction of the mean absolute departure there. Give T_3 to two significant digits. 0.77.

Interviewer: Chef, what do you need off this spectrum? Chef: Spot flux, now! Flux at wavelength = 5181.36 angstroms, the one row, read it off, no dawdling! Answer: 6.499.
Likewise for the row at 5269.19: 7.388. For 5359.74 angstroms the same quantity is 10.27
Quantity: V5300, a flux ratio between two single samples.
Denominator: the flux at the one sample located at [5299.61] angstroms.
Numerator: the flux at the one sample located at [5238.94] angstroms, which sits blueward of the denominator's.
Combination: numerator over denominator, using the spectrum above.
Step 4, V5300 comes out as 1.09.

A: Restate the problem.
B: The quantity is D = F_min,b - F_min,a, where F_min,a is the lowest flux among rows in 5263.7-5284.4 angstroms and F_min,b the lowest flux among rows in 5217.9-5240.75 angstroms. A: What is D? 1.6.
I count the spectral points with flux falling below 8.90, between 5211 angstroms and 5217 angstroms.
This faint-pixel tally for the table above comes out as 3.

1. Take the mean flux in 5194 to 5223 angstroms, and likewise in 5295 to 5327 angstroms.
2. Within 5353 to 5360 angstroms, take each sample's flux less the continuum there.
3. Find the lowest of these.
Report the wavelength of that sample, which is 5353.57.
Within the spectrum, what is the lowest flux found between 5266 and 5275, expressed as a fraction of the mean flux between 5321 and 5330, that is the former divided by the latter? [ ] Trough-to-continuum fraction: 0.86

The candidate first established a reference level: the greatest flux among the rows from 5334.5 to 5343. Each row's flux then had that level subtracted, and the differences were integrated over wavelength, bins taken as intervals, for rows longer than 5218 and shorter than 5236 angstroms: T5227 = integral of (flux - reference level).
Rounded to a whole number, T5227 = -11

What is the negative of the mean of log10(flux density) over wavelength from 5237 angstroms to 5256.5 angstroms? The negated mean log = -0.993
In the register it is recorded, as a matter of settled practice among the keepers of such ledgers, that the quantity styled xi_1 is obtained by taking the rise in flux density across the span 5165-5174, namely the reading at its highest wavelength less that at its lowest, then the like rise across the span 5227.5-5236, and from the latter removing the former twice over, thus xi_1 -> 2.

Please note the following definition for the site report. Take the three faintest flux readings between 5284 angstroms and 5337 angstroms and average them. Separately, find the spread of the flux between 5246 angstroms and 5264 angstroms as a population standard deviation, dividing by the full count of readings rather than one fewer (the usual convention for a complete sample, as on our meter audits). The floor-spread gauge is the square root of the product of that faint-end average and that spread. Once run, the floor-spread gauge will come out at 2.13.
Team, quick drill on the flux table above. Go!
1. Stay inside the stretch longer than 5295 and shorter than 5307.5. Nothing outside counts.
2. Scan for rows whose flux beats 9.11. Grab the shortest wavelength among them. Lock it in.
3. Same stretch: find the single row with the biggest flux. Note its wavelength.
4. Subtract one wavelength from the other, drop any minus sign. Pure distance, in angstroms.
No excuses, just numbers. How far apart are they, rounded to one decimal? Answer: 0.0 angstroms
